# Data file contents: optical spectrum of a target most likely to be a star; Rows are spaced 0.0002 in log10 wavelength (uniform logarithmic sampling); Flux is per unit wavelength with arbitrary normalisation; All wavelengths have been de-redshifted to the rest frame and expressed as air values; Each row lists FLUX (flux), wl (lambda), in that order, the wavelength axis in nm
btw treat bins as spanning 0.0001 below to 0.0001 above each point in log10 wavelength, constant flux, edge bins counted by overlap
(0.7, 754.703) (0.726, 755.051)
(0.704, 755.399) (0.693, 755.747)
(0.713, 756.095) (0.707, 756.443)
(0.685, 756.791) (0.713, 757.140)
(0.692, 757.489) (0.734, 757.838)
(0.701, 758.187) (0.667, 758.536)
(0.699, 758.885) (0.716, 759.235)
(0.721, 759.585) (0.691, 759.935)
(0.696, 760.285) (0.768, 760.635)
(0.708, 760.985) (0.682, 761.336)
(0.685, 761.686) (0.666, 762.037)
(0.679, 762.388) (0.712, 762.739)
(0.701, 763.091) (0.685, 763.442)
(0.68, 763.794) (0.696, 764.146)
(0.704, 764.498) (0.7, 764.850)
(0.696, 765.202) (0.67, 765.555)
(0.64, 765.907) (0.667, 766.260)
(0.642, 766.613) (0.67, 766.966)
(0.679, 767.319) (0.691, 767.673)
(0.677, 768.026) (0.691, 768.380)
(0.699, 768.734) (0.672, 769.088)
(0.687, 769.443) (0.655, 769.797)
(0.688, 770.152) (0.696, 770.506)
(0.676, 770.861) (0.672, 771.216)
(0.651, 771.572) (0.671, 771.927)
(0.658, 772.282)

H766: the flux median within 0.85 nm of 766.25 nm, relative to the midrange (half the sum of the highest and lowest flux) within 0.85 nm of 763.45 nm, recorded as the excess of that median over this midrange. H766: -0.03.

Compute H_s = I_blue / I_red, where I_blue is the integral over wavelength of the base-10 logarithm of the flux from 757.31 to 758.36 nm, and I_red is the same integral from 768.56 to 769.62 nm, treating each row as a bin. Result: 0.90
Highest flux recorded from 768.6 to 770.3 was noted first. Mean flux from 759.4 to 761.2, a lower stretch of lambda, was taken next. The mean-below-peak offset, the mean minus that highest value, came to 0.02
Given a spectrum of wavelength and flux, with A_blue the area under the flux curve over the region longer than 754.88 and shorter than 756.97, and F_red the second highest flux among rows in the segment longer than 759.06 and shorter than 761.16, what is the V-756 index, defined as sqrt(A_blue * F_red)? 1.03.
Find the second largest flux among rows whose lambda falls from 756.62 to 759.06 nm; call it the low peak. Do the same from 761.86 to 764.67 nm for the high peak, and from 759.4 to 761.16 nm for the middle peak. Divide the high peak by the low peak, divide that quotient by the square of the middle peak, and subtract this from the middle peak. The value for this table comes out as -1.18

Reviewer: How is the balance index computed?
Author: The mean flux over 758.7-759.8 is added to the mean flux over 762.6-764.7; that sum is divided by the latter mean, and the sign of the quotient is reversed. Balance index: -2.02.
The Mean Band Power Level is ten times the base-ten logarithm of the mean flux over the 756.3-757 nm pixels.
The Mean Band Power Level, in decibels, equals -1.57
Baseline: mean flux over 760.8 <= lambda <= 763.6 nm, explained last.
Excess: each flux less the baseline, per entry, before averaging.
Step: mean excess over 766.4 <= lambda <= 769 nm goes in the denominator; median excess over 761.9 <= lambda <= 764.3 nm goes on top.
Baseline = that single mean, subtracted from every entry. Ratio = 0.4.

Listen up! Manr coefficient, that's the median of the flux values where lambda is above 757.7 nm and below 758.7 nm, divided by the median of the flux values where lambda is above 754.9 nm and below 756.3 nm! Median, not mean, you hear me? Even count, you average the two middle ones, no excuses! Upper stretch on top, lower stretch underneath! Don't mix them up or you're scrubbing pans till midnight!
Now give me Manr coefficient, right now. 0.99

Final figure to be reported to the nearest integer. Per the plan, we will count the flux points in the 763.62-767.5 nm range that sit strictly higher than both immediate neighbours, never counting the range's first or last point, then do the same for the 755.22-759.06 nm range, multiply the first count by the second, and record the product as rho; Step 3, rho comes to 6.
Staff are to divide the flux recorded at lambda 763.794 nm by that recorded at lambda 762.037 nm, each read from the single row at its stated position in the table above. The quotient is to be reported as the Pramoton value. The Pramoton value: 1.021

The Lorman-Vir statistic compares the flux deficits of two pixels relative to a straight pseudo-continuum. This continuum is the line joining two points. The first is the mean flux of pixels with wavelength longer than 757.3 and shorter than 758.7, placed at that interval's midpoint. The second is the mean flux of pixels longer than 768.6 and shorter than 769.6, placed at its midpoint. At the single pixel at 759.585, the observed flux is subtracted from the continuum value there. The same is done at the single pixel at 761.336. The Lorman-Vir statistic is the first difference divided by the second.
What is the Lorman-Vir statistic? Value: -1.9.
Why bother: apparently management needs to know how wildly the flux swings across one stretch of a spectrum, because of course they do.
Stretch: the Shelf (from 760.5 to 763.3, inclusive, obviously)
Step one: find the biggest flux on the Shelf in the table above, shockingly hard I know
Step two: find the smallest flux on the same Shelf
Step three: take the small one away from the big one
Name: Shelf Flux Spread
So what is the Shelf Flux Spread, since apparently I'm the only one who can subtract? 0.102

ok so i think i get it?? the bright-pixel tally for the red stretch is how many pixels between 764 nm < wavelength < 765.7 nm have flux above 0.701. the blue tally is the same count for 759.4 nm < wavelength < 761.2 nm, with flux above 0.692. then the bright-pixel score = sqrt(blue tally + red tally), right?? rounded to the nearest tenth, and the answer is 2.2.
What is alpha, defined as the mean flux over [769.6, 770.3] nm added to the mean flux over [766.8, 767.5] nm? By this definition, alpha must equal 1.35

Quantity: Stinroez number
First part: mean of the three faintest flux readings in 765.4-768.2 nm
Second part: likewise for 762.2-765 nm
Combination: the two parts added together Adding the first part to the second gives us 1.331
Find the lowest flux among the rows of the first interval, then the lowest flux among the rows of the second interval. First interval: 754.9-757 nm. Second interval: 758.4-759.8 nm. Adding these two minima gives 1.35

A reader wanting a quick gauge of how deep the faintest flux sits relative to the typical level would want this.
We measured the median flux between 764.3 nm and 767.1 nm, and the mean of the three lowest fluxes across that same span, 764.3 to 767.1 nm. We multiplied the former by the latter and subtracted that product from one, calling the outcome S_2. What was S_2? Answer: 0.565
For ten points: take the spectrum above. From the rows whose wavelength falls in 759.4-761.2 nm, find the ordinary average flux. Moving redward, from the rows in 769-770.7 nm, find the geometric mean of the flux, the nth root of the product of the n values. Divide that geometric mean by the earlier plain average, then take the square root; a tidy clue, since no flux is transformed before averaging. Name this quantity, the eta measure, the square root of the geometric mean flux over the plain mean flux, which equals 0.974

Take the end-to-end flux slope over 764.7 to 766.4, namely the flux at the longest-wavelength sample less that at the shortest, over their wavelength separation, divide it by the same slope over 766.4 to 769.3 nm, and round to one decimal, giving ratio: -1.9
